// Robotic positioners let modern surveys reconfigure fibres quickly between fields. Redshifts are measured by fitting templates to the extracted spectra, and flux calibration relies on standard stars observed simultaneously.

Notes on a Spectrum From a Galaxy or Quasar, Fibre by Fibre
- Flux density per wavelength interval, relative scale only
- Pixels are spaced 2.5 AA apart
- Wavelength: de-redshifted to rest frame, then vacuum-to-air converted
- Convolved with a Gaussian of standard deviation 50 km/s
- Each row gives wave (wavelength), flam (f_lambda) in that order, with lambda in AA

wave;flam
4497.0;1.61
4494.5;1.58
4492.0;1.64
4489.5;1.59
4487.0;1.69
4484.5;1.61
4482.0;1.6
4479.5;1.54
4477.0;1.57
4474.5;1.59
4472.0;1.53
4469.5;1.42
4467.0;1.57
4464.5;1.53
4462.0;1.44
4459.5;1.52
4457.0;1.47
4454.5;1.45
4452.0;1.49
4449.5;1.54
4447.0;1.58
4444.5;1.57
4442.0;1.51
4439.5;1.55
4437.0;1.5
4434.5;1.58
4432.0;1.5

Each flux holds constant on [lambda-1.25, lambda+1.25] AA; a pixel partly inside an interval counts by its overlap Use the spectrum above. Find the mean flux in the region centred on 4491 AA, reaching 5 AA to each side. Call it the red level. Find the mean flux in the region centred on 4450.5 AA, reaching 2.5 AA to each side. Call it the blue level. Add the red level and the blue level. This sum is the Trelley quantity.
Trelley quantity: 3.14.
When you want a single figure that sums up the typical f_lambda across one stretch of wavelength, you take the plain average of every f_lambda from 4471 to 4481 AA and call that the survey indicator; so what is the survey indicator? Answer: 1.56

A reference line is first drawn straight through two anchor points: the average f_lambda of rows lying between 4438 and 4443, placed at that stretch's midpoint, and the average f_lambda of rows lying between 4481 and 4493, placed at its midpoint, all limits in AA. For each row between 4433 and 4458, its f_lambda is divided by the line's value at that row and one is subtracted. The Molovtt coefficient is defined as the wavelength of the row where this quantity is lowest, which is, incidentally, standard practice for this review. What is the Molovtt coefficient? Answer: 4454.5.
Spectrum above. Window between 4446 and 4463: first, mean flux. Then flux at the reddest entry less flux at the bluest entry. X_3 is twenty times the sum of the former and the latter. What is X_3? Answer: 27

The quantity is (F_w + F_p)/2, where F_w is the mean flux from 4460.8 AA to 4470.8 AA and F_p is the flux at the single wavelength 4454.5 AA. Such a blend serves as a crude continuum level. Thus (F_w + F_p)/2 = 1.47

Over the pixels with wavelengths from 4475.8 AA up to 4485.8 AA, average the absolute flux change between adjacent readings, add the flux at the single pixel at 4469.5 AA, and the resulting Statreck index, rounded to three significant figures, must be 1.45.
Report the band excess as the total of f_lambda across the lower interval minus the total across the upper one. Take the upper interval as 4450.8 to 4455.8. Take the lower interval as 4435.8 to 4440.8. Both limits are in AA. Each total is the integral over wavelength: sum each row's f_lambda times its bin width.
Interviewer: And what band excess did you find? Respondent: 0.28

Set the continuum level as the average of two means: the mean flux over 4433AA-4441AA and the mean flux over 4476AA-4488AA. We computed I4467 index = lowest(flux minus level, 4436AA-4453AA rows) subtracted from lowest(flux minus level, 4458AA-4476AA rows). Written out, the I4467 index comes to -0.070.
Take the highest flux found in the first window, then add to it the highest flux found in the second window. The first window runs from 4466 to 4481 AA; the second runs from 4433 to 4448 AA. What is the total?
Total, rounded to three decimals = 3.170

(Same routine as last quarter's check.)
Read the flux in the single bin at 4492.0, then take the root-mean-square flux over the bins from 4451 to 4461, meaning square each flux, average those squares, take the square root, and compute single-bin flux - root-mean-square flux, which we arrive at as 0.16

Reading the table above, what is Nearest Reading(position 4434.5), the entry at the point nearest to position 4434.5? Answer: 1.58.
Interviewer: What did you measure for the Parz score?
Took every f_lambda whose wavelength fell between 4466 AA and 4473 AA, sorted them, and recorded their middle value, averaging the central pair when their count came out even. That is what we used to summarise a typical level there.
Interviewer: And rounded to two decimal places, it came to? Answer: 1.53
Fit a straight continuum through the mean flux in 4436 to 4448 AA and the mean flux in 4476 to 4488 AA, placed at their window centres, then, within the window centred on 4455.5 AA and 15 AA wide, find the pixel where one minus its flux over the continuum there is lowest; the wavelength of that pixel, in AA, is 4449.5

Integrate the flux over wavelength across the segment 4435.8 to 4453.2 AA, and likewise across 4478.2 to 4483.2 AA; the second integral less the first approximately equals -19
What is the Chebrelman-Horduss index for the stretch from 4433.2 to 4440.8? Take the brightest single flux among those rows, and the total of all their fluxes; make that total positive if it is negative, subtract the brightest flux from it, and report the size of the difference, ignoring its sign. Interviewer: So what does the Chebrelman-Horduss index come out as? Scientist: 3.05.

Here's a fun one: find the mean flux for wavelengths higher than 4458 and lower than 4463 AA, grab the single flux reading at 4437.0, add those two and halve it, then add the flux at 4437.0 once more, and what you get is 2.99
